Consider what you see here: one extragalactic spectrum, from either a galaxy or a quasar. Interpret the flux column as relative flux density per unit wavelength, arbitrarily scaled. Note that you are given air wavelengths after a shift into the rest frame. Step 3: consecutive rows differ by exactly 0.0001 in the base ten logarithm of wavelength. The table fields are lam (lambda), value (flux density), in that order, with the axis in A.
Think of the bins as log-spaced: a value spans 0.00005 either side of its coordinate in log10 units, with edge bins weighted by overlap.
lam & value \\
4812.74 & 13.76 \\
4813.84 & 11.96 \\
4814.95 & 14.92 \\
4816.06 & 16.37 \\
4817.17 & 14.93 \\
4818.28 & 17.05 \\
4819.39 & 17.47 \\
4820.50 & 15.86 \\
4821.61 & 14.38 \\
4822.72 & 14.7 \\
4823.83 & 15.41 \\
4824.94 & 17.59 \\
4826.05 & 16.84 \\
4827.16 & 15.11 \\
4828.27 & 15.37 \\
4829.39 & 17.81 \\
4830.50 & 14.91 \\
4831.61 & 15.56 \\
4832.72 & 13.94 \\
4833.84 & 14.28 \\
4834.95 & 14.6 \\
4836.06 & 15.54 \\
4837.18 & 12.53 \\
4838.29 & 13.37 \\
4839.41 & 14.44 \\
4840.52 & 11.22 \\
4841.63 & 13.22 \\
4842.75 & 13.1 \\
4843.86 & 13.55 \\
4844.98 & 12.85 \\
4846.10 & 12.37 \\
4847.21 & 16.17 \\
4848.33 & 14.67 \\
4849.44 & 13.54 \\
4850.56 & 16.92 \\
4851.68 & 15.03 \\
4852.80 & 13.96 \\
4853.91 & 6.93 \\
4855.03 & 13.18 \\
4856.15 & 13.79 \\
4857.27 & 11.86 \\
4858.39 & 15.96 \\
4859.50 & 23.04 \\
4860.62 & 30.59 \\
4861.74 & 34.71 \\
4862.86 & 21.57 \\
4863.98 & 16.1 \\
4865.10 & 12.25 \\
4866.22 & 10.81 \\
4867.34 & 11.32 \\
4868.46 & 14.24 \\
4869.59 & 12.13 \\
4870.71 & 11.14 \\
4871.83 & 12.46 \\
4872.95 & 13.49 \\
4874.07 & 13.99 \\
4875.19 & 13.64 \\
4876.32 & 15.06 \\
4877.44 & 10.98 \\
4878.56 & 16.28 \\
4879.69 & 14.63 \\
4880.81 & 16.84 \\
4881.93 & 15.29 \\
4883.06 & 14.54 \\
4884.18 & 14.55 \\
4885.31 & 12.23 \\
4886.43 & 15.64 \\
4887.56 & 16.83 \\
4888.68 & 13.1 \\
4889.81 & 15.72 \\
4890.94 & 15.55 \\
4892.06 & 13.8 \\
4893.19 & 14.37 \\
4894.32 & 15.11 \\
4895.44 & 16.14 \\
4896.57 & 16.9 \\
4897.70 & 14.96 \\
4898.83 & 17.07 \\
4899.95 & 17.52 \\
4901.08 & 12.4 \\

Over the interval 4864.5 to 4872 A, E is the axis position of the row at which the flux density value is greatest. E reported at 4868.46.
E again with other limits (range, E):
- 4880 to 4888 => 4880.81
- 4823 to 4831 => 4829.39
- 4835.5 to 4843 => 4836.06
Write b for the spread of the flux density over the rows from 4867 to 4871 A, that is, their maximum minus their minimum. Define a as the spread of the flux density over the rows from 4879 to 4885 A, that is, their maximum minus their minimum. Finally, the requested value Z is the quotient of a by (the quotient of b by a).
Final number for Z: 1.7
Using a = 2.3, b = 3.1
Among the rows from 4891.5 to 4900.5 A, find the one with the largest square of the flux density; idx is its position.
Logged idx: 4899.95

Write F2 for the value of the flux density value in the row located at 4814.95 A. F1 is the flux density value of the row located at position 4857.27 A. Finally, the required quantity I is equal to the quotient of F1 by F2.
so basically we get 0.79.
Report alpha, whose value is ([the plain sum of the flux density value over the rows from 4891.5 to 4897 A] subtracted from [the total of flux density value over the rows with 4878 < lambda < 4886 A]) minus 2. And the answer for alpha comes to 26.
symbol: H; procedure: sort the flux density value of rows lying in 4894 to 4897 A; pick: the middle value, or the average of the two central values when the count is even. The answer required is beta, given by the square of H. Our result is 260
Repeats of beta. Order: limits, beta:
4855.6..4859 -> 190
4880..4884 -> 234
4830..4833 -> 222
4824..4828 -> 284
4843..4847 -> 165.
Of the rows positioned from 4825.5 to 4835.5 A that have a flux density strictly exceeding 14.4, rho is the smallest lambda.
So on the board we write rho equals 4826.05 A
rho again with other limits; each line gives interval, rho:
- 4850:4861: 4850.56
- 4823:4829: 4823.83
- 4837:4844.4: 4839.41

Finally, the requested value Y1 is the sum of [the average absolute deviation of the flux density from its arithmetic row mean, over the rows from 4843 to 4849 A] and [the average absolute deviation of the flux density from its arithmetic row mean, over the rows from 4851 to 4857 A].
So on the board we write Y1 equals 3.5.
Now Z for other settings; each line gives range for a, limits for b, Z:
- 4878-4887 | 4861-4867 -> 0.9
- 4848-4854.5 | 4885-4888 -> 21.7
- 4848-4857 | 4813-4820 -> 18.1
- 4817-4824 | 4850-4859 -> 1.0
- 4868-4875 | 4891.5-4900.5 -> 2.6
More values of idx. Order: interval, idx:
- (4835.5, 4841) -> 4836.06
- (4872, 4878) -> 4876.32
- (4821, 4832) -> 4829.39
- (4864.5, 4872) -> 4868.46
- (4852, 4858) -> 4852.80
